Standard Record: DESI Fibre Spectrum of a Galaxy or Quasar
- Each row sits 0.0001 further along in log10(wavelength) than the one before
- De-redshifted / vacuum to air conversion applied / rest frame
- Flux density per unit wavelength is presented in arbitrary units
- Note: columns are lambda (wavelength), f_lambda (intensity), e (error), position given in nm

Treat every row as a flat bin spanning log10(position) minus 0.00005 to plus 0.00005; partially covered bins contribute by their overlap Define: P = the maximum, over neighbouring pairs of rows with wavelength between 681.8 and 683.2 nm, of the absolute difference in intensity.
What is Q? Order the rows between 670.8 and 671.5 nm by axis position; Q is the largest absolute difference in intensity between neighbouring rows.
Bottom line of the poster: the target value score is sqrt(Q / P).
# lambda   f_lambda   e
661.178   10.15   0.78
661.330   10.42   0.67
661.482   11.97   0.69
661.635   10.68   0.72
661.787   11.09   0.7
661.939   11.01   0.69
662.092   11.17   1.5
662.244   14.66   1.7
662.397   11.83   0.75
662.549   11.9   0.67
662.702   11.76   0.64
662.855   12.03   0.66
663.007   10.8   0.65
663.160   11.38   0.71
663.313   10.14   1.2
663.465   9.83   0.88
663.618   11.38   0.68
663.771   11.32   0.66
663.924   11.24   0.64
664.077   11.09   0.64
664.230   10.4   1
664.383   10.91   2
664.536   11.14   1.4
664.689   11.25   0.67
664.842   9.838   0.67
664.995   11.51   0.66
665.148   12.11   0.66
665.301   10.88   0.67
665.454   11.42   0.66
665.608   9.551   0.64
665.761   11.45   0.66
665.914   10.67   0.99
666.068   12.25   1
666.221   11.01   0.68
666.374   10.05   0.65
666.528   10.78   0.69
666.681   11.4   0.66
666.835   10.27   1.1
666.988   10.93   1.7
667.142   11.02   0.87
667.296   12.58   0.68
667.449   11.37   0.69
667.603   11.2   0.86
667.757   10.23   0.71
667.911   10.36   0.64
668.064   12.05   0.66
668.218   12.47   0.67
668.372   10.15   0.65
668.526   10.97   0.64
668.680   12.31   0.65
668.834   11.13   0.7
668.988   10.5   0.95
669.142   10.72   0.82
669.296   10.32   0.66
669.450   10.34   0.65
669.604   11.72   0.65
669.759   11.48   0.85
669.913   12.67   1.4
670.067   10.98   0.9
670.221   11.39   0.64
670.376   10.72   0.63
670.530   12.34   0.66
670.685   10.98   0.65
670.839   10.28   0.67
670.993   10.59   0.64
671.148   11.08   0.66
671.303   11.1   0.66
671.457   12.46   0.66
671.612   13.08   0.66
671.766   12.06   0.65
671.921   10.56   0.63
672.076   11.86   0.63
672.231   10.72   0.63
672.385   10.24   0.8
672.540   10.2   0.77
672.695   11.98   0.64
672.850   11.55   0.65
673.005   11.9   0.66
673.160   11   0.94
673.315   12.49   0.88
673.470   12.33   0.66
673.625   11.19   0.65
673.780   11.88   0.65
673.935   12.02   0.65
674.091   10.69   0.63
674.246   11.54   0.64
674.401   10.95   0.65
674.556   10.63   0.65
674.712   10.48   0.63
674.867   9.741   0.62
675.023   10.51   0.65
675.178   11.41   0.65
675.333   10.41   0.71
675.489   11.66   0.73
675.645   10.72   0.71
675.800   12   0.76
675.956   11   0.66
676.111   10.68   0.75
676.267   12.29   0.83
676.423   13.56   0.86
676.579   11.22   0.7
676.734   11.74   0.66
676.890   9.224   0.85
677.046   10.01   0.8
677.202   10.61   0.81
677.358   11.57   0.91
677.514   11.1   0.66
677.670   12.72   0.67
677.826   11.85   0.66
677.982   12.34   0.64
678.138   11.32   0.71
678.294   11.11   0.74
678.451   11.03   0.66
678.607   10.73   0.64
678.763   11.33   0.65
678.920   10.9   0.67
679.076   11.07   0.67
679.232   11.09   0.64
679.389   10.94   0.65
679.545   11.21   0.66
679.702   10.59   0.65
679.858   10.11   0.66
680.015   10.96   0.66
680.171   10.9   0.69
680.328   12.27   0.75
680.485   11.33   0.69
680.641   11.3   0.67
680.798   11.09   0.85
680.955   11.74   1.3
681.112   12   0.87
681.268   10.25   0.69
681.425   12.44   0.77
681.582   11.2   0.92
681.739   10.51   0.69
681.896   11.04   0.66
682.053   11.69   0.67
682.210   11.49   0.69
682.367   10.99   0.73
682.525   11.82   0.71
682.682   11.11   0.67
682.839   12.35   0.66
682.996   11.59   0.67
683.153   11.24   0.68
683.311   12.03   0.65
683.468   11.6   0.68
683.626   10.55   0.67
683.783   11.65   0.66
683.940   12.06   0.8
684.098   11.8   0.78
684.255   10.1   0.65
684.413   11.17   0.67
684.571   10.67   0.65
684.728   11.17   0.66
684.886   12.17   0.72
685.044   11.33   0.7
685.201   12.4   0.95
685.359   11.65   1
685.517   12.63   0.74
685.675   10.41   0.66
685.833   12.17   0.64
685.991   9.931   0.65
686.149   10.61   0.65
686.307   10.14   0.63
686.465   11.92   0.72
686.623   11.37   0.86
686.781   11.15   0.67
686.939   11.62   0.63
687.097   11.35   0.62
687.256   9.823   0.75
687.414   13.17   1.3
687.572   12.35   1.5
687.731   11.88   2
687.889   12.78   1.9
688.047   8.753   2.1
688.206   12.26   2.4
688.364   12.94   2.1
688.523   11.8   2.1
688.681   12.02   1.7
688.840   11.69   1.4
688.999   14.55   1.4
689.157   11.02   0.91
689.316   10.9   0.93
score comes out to 1.0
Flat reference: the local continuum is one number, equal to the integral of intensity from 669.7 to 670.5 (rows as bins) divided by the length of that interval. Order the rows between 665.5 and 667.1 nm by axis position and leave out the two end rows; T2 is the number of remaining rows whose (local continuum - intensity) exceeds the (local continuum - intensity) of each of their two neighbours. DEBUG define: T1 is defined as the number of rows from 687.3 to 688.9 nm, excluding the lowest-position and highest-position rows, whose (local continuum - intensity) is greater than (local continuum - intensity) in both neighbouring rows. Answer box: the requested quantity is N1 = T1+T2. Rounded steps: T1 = 3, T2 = 3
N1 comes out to 6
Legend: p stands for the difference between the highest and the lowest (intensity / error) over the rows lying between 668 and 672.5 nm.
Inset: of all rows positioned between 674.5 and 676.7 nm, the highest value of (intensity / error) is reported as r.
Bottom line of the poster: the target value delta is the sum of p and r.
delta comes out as 28.3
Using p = 10.8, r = 17.6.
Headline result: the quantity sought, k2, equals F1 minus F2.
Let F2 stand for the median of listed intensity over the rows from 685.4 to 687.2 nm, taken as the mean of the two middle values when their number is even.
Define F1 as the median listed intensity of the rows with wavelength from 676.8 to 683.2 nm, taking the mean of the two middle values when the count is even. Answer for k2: -0.2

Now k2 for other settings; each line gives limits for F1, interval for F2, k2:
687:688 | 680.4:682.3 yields 0.8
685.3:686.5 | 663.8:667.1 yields 0.1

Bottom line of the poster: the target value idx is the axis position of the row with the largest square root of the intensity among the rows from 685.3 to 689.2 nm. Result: 688.999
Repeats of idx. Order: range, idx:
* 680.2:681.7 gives 681.425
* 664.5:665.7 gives 665.148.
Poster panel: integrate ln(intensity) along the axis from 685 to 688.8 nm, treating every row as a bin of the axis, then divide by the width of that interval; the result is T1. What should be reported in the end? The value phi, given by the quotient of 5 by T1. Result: 2.05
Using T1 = 2.44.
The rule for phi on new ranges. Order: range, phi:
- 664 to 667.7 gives 2.08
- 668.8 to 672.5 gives 2.07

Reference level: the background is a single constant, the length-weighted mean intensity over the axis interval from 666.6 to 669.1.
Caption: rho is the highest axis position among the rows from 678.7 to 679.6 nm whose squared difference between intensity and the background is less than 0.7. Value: 679.545 nm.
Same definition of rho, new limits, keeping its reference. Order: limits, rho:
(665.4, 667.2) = 667.142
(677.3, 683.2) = 683.153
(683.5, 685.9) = 685.675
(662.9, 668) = 667.911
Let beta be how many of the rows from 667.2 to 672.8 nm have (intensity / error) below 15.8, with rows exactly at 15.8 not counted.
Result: 12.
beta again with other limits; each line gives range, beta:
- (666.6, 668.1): 5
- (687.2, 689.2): 13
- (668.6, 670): 5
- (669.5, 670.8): 3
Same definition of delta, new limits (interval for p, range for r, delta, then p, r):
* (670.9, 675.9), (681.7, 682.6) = 25.6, 8.1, 17.4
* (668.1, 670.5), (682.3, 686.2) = 28.9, 9.9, 19.0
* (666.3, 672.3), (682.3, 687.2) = 32.4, 13.4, 19.0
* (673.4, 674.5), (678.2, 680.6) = 19.3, 1.8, 17.4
